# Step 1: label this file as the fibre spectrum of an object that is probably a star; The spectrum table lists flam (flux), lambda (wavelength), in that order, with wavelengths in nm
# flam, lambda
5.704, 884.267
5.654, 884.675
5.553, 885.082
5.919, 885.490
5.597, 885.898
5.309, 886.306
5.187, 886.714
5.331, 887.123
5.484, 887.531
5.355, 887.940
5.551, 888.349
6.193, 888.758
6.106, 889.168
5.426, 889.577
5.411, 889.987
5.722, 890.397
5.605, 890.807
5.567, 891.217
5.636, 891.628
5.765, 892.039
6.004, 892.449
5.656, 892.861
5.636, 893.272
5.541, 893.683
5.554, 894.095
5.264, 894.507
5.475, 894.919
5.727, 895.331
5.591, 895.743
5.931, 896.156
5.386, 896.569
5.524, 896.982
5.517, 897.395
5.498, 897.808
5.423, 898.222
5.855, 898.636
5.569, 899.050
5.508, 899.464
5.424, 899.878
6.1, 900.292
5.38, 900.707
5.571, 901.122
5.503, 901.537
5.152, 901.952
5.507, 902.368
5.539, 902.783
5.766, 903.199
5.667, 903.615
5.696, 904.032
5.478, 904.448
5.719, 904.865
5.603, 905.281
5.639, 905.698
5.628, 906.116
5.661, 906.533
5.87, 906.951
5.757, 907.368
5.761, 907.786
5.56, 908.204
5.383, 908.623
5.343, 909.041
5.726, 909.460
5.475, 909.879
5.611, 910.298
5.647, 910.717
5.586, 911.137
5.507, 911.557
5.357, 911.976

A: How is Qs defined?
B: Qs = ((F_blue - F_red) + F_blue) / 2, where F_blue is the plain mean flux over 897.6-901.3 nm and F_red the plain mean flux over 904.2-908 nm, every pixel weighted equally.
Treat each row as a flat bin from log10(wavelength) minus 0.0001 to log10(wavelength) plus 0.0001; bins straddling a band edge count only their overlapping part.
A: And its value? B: 2.75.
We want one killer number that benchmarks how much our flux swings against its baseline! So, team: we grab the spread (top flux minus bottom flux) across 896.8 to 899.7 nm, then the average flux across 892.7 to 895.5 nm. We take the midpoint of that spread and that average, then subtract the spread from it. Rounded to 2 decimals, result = 2.56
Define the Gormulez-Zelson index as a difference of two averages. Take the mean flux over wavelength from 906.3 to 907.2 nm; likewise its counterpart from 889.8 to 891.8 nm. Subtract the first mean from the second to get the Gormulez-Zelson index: -0.18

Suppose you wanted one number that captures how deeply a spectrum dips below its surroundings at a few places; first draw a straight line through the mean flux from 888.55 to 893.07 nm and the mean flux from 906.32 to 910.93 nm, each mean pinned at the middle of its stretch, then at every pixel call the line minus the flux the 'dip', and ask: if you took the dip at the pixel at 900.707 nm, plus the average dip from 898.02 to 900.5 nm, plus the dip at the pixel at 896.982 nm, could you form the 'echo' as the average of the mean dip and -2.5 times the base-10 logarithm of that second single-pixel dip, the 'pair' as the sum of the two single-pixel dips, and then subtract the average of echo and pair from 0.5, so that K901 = -0.22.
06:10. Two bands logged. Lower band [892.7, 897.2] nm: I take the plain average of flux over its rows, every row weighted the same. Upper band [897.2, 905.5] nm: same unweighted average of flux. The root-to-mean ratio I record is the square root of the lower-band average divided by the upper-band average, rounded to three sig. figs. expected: 0.423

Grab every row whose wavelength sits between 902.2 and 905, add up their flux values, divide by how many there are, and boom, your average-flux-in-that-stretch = 5.62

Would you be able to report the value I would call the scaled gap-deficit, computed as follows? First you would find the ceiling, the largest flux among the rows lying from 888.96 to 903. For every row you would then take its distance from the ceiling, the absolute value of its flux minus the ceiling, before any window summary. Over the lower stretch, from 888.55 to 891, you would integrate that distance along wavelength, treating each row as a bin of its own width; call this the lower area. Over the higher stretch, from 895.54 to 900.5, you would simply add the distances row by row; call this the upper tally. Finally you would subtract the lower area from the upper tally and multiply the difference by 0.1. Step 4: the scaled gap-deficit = 0.50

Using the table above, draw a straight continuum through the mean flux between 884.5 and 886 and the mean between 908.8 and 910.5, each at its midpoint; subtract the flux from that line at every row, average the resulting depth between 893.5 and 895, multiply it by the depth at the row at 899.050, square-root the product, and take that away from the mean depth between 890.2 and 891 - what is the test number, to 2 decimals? -0.09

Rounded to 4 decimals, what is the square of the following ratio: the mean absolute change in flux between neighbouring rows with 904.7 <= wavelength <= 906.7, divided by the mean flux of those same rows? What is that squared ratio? 0.0001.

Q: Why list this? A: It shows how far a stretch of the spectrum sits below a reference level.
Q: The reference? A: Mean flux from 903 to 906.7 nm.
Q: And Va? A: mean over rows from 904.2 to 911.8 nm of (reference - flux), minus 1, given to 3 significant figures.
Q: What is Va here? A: -0.958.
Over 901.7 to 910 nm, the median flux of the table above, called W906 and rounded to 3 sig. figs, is 5.63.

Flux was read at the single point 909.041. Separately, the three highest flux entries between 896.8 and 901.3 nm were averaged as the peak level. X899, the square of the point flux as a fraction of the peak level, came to 0.84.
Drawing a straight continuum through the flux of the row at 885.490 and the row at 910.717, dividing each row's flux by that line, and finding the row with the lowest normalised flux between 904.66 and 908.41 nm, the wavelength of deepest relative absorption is 908.204 nm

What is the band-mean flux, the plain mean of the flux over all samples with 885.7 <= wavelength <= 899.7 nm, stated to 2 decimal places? 5.59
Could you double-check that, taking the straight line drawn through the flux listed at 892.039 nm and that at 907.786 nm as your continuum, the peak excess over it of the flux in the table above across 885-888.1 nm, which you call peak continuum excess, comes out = 0.15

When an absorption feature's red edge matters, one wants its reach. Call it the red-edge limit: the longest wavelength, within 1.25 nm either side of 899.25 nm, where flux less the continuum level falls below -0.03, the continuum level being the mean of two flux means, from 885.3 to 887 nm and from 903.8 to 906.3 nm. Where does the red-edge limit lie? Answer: 899.878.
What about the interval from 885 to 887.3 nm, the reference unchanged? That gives 887.123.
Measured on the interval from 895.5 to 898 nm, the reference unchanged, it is 897.808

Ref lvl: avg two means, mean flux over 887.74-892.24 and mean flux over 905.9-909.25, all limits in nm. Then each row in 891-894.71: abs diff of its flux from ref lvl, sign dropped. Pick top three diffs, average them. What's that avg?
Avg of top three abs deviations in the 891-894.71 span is 0.29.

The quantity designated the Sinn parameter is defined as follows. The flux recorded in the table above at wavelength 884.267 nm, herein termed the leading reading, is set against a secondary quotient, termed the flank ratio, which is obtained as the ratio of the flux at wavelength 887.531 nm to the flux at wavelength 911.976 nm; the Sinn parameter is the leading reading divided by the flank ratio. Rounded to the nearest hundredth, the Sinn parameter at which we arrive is 5.57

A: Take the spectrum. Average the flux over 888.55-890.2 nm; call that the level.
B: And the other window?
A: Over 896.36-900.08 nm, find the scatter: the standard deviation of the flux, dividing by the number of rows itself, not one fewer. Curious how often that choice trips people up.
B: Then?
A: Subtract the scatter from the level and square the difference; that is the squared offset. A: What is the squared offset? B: 32.0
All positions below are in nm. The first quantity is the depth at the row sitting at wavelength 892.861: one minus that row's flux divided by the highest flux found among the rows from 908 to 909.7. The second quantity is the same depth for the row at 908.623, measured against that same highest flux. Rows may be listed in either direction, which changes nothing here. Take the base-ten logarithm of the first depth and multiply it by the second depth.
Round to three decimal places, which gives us -0.115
